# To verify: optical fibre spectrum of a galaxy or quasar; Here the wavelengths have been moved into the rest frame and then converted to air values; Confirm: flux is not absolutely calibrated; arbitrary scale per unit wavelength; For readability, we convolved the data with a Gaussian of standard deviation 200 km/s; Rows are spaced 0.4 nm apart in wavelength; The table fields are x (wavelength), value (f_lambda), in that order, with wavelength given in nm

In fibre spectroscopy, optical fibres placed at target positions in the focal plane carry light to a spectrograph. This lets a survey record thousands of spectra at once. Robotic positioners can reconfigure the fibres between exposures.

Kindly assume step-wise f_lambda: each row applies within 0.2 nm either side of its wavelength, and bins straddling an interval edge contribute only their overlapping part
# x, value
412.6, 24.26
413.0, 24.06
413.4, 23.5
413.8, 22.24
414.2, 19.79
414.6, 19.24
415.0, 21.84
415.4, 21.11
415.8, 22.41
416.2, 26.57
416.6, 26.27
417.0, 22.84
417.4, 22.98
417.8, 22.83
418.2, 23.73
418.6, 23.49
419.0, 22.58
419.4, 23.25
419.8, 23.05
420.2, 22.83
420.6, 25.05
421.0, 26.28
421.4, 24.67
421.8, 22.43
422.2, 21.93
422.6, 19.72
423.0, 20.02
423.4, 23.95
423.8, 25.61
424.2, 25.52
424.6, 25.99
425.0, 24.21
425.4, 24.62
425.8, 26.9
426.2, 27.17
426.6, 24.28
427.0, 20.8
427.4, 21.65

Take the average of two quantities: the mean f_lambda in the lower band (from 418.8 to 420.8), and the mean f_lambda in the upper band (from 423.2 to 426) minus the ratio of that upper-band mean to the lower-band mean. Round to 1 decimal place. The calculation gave 23.8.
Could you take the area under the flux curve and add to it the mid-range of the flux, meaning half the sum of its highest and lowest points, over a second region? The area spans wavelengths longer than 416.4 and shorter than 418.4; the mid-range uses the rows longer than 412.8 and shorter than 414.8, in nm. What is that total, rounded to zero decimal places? 69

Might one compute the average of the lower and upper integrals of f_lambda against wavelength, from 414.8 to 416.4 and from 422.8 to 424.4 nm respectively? 37.4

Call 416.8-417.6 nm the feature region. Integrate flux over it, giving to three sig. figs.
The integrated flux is 18.3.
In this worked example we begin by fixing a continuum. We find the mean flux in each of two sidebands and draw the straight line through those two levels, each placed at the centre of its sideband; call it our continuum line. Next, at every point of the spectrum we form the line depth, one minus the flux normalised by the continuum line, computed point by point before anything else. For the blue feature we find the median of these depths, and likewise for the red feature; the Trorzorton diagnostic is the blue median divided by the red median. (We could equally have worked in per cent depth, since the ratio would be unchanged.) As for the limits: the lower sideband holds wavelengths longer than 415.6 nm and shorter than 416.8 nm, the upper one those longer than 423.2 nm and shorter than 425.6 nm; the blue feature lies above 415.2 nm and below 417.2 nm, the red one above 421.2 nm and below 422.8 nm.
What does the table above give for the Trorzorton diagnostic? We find 0.8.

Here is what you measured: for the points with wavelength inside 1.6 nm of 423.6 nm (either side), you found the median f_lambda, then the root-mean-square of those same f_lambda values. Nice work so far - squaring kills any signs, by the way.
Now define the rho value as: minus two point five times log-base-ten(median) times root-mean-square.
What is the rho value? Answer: -81.1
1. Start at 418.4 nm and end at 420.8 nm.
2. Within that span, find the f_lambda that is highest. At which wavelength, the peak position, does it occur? 420.6 nm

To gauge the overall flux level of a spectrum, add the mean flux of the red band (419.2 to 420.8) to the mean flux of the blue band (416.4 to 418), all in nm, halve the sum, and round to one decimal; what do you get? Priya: 23.6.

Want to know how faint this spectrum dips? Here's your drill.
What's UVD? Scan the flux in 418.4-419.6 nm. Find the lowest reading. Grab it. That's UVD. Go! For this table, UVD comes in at 22.58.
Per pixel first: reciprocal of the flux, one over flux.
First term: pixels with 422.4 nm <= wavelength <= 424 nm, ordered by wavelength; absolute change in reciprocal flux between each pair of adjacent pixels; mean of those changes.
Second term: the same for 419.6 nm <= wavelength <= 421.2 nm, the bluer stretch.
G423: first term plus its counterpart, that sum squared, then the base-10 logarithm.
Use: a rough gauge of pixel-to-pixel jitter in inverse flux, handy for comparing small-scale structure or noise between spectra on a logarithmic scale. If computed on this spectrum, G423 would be -4.45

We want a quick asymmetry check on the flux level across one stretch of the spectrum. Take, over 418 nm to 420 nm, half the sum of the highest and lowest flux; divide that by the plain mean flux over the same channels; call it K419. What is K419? 0.997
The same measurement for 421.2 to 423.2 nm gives 1.020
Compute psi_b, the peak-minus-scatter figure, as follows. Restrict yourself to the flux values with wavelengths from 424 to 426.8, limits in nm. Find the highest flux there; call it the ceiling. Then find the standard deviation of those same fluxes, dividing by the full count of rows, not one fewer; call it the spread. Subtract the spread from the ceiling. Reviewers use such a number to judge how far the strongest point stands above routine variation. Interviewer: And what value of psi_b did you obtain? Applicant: 26.0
